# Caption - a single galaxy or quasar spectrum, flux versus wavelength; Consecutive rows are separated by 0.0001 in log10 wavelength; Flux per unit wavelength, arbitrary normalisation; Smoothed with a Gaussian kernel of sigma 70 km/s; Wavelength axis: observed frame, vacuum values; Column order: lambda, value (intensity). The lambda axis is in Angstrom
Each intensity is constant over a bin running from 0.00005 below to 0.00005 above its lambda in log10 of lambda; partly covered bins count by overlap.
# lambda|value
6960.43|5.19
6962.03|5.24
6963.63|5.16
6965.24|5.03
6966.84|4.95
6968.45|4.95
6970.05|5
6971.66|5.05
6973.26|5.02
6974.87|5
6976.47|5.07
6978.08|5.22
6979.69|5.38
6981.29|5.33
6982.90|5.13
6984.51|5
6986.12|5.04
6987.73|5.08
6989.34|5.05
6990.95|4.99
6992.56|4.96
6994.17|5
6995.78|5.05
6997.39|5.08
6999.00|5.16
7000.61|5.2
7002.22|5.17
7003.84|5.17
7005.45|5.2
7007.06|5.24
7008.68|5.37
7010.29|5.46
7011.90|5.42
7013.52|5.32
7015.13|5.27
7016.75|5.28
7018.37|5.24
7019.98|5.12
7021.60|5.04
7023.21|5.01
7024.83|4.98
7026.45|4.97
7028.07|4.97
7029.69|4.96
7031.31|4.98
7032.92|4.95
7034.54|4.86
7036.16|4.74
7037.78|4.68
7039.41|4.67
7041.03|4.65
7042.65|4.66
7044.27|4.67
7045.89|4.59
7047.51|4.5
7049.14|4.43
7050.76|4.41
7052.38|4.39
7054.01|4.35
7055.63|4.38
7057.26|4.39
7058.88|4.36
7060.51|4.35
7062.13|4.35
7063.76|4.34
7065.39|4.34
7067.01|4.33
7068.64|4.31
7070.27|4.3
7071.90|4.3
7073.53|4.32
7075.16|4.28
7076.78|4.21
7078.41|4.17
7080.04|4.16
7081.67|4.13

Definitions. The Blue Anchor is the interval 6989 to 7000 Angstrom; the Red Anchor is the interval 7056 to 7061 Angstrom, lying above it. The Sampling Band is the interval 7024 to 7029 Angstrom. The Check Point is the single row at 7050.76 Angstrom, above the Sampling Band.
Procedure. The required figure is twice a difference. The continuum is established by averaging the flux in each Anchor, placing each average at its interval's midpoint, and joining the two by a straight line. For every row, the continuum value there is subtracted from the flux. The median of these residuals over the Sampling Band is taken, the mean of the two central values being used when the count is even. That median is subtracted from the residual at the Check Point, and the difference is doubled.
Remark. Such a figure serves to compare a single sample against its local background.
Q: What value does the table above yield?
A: -0.6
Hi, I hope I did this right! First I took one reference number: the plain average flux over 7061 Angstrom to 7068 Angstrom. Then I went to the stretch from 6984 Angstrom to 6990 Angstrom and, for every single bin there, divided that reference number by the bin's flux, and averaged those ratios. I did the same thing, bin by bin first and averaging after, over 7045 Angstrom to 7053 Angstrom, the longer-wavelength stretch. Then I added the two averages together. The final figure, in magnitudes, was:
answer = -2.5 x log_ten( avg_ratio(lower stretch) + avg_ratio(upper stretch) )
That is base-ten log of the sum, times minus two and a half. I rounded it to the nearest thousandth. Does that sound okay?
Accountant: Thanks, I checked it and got -0.658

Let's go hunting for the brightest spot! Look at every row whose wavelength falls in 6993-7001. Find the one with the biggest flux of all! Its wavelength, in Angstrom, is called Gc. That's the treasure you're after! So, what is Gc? 7000.61 Angstrom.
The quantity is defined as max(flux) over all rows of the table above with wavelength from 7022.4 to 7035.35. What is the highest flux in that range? 5.01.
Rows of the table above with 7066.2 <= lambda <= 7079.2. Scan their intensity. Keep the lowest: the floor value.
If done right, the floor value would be 4.17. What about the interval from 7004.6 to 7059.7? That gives 4.35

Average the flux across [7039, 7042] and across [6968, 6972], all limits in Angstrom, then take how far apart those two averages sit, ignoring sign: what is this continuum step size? 0.34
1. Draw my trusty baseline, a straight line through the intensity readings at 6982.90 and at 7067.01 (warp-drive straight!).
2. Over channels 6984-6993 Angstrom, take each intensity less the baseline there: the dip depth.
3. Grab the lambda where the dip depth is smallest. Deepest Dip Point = 6984.51 Angstrom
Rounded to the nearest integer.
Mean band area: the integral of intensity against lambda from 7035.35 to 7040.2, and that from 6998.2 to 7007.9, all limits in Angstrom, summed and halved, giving 37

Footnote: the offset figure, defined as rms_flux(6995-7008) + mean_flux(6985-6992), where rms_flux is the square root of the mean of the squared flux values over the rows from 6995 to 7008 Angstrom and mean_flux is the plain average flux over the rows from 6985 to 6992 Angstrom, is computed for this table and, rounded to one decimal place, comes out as 10.2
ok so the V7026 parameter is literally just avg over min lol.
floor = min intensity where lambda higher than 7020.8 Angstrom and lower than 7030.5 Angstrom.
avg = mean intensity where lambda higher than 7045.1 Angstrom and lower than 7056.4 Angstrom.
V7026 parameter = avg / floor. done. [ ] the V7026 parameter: 0.89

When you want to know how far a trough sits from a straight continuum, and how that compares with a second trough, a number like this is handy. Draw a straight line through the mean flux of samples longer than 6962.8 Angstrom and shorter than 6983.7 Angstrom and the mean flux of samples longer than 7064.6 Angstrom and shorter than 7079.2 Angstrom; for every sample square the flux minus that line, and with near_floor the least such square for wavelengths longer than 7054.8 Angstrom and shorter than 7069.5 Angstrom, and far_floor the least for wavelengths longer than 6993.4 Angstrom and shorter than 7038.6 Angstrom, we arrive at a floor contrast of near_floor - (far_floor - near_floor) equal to -0.005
